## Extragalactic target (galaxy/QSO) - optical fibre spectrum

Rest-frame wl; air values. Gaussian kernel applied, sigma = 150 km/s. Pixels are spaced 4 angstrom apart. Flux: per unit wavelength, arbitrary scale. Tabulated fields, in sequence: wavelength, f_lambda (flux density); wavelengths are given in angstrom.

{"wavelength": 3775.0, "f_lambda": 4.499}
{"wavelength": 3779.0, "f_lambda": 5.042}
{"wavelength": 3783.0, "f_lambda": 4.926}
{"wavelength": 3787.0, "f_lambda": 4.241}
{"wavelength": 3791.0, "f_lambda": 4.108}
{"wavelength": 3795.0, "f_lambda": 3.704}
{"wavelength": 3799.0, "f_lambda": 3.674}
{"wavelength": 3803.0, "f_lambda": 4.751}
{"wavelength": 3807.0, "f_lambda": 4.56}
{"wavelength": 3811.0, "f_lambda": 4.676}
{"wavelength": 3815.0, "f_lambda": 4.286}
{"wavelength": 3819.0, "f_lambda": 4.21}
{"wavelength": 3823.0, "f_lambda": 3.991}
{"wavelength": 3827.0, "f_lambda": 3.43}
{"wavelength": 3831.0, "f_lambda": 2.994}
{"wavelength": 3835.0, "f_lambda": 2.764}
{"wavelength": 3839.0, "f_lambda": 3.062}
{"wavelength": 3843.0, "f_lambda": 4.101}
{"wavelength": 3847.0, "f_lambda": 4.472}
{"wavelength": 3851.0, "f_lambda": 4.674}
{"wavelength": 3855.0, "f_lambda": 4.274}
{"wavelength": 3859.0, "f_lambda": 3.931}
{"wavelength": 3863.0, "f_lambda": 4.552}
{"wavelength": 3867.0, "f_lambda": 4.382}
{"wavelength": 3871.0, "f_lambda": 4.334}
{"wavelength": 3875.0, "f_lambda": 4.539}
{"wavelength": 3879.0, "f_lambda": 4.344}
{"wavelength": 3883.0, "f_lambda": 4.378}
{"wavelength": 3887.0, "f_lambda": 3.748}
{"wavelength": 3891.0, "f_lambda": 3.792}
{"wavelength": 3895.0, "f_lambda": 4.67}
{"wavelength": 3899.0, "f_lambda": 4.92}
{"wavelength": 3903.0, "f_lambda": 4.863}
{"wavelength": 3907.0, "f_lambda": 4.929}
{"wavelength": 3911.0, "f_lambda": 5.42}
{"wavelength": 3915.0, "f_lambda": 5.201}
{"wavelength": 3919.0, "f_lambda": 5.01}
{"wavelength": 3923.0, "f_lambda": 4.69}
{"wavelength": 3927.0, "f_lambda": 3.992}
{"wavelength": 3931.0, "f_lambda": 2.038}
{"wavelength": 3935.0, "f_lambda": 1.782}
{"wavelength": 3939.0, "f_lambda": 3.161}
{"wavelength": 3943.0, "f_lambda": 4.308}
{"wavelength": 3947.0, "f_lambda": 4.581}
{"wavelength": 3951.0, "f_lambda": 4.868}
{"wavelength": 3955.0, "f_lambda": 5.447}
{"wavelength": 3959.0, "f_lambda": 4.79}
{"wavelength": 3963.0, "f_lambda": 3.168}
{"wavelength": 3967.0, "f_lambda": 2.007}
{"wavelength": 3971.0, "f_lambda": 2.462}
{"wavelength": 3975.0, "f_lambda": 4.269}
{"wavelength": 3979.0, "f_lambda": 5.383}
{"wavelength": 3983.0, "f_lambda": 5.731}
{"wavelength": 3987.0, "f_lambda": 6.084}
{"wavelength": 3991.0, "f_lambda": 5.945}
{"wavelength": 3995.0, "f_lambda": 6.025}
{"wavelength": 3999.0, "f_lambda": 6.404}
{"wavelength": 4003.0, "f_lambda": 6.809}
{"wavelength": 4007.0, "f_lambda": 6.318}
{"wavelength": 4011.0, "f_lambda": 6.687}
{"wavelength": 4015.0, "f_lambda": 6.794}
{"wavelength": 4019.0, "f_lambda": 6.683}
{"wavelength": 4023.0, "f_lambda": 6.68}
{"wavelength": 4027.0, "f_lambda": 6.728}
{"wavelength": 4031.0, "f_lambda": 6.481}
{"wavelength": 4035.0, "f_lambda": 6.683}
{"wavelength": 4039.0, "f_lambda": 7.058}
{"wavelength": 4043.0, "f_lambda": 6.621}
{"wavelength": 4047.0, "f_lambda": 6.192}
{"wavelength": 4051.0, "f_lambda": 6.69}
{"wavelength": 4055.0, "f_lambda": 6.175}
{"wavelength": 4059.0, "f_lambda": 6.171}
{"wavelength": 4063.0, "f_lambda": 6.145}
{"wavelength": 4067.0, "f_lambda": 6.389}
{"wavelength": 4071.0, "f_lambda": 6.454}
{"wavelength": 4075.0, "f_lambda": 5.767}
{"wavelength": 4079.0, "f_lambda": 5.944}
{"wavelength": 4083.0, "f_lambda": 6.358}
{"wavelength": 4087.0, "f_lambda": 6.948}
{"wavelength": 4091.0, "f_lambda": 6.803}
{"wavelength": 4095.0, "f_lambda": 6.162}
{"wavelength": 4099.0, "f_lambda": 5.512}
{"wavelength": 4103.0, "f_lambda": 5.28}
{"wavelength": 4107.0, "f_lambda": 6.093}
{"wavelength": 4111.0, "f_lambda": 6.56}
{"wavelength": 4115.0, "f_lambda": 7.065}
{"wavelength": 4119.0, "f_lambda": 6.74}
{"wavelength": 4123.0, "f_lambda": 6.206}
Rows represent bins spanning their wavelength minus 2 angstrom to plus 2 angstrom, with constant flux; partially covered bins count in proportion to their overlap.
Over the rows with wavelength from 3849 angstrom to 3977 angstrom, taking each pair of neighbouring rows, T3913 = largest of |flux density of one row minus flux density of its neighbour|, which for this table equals 2.0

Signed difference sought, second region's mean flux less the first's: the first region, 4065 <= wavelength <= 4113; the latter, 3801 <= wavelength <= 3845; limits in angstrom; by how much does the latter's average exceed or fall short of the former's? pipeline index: -2.3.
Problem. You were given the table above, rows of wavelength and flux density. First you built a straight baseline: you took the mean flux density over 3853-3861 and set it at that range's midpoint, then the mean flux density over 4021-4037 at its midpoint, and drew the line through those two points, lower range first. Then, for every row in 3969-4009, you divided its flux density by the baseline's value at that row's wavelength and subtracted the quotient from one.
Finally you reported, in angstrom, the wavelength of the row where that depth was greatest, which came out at 3971.0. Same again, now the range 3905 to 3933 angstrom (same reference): 3931.0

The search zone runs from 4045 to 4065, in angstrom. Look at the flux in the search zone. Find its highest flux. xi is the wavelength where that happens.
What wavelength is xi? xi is 4051.0 angstrom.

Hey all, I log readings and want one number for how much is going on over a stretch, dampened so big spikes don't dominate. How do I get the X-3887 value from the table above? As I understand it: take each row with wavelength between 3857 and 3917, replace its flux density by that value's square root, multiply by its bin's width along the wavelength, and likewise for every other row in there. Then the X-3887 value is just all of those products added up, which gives 128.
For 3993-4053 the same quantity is 154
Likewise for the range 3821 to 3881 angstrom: 119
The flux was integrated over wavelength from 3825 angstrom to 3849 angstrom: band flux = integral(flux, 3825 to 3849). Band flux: 83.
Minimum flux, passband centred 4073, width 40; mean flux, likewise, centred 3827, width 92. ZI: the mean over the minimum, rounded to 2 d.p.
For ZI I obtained 0.71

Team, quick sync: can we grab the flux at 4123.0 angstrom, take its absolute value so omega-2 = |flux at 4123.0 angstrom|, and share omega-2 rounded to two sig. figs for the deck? 6.2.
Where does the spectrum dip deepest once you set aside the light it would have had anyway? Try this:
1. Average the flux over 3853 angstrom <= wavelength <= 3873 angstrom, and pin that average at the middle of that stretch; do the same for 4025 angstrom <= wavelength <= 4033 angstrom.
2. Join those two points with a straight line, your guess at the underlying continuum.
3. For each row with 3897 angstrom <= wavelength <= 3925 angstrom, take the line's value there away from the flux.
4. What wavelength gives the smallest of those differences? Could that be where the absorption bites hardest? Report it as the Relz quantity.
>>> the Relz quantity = 3923.0 angstrom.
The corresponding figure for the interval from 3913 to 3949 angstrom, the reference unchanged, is 3935.0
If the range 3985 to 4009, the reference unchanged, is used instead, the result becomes 3991.0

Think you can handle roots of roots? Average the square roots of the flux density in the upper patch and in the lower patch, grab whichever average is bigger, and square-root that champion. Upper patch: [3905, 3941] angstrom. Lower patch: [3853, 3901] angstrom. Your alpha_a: 1.44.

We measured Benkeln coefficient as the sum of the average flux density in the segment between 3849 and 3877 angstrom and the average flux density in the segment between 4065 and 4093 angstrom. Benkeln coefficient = 10.8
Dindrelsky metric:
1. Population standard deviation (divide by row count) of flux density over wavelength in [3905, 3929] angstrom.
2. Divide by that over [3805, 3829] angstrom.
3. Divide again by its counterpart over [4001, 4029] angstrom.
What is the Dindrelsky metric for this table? 7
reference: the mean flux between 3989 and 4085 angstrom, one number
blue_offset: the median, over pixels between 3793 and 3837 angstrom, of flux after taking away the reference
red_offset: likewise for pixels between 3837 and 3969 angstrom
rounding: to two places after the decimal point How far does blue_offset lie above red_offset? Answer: -0.39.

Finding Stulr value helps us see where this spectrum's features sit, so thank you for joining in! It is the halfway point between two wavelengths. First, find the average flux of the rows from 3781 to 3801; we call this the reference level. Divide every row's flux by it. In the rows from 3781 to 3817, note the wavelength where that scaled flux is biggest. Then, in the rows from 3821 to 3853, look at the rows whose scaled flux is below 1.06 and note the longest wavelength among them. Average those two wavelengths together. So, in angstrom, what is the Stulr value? 3813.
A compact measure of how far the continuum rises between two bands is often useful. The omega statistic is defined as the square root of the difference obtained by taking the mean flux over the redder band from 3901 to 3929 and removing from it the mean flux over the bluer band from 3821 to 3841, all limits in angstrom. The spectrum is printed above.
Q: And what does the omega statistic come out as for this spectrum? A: 1.27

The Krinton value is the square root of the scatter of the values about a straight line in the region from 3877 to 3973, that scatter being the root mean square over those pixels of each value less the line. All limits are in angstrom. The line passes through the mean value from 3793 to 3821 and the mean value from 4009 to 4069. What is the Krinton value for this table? 1.34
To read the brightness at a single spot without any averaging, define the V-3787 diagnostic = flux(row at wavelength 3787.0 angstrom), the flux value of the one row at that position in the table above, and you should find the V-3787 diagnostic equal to 4.241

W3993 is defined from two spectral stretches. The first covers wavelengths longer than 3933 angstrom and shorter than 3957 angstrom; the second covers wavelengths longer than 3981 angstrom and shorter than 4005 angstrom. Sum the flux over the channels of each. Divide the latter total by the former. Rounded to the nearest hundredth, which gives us 1.53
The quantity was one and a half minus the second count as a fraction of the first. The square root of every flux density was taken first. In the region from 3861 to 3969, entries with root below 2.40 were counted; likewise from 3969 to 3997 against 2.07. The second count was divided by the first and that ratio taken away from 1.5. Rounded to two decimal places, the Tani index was 1.43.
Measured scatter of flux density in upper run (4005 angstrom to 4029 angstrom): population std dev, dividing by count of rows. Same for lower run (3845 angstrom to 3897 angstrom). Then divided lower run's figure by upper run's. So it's 1.9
